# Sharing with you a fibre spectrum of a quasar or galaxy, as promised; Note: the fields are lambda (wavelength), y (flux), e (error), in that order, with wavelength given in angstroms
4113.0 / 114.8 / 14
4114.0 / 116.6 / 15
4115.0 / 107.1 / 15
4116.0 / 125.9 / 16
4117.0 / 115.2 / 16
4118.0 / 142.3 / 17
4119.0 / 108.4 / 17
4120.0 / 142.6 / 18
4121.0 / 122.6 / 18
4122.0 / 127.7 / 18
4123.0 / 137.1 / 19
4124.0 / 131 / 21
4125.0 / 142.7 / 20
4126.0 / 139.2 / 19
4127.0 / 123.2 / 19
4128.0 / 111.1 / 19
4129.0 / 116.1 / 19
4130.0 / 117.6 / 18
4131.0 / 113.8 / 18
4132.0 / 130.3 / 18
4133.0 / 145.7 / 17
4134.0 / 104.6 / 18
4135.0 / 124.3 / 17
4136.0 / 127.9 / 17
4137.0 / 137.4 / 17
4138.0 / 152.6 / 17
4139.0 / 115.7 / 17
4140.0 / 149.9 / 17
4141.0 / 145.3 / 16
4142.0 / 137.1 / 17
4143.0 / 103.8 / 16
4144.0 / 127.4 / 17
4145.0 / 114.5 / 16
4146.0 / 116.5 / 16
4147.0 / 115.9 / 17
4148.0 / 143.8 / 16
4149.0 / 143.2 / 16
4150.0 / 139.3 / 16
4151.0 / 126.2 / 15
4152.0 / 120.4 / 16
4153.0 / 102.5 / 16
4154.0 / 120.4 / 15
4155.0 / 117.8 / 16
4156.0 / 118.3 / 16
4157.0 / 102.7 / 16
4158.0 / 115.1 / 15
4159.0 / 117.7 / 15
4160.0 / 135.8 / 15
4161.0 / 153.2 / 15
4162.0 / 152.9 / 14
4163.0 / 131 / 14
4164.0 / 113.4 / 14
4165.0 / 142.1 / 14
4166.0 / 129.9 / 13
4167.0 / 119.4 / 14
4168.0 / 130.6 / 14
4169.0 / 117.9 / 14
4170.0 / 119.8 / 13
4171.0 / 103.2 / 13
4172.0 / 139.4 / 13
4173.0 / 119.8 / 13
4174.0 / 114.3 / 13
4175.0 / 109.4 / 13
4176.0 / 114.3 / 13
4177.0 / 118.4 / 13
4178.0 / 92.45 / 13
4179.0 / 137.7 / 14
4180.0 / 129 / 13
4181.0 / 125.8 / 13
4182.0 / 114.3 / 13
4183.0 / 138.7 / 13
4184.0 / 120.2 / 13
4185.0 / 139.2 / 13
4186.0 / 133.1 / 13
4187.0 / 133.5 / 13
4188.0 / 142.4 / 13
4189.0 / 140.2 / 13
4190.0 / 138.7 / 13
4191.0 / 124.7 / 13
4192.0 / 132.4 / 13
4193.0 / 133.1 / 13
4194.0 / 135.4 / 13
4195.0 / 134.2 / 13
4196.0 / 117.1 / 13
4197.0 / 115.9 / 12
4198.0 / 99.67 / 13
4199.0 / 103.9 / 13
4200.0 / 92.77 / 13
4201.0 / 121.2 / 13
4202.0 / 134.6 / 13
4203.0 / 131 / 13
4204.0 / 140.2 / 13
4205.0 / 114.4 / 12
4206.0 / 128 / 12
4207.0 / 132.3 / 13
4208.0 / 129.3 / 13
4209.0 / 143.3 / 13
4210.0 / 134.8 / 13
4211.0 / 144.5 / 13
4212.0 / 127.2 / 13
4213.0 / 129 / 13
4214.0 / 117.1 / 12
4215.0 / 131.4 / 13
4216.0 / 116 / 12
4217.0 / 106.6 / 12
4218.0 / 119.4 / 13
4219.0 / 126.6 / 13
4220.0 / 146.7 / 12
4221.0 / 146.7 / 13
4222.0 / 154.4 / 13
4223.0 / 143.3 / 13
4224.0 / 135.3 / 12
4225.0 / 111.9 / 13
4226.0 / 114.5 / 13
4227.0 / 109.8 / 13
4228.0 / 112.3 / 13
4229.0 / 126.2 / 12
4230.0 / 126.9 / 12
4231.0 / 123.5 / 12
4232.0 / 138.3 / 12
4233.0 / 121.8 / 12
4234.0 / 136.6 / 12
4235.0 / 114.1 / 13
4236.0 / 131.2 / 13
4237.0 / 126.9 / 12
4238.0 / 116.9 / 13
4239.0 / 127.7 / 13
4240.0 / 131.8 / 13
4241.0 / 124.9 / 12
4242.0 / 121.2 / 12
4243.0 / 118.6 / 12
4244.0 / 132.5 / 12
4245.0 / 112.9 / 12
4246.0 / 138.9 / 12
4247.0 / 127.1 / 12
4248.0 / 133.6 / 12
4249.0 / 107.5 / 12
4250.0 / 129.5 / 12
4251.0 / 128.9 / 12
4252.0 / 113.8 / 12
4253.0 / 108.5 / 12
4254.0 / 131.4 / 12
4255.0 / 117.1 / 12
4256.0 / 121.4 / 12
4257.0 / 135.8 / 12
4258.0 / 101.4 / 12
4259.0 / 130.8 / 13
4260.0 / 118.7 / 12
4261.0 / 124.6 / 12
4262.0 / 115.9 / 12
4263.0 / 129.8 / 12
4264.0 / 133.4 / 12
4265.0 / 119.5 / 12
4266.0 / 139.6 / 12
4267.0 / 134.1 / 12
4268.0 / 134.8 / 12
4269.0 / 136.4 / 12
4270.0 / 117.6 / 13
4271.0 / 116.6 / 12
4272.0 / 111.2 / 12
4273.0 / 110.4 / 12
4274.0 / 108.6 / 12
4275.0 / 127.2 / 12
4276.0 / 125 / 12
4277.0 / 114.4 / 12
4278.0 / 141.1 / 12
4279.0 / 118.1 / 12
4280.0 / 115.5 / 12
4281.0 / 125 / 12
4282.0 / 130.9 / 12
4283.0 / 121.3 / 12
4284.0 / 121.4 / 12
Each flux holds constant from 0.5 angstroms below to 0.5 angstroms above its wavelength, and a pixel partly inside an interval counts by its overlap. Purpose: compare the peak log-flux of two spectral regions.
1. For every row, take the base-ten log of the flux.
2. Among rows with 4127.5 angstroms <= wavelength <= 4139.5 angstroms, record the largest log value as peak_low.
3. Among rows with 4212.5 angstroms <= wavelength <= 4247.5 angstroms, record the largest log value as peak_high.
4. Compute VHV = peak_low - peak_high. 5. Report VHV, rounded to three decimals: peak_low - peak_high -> -0.005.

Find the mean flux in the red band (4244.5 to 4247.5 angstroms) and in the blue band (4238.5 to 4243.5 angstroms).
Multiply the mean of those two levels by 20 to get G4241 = 2511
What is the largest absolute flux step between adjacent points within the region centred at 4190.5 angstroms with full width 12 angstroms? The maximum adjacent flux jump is 17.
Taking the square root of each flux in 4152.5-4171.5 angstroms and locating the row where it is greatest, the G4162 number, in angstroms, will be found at 4161.0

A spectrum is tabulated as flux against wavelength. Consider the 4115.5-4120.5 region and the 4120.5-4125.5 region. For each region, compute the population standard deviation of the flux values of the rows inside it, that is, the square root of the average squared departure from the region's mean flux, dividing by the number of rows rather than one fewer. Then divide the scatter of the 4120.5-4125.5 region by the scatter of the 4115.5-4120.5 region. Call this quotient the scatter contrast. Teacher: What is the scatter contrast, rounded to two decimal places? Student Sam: 0.51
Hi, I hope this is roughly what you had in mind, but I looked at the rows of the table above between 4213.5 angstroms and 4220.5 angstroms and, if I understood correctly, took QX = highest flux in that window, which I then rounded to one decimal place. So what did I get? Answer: 146.7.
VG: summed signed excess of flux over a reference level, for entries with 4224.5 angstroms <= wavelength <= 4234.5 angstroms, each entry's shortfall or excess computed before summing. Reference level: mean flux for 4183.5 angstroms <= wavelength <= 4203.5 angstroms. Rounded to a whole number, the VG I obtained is -40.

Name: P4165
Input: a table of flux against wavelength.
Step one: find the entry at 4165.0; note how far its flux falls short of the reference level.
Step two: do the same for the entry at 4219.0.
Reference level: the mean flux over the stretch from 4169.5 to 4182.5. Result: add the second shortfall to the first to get -32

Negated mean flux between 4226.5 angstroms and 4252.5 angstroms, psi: -124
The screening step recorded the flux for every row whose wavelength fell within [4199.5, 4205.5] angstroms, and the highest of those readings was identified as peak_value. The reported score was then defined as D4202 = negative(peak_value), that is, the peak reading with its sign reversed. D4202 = -140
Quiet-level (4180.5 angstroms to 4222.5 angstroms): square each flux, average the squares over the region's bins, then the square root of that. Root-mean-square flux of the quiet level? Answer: 129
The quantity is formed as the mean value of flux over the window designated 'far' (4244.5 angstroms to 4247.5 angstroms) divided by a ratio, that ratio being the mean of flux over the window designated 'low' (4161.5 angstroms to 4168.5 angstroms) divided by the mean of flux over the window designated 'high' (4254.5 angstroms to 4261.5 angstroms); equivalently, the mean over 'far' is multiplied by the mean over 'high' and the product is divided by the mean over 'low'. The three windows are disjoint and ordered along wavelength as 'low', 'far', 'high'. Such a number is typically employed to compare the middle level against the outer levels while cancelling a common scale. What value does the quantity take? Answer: 117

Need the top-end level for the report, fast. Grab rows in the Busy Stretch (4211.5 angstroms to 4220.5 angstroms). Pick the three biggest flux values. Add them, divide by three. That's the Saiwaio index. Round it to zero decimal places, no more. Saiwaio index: 136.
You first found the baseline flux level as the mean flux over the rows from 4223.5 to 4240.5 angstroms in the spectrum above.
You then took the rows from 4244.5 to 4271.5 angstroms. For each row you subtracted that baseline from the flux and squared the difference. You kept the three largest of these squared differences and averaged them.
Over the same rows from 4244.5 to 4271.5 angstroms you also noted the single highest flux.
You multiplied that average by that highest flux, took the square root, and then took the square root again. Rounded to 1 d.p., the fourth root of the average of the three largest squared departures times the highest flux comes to 14.8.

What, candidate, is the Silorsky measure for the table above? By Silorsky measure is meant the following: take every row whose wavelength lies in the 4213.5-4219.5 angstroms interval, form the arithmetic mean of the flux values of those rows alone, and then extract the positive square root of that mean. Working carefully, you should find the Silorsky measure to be 10.9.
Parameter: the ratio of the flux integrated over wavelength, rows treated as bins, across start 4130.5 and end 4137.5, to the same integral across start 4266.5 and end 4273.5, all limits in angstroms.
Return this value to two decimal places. 1.03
